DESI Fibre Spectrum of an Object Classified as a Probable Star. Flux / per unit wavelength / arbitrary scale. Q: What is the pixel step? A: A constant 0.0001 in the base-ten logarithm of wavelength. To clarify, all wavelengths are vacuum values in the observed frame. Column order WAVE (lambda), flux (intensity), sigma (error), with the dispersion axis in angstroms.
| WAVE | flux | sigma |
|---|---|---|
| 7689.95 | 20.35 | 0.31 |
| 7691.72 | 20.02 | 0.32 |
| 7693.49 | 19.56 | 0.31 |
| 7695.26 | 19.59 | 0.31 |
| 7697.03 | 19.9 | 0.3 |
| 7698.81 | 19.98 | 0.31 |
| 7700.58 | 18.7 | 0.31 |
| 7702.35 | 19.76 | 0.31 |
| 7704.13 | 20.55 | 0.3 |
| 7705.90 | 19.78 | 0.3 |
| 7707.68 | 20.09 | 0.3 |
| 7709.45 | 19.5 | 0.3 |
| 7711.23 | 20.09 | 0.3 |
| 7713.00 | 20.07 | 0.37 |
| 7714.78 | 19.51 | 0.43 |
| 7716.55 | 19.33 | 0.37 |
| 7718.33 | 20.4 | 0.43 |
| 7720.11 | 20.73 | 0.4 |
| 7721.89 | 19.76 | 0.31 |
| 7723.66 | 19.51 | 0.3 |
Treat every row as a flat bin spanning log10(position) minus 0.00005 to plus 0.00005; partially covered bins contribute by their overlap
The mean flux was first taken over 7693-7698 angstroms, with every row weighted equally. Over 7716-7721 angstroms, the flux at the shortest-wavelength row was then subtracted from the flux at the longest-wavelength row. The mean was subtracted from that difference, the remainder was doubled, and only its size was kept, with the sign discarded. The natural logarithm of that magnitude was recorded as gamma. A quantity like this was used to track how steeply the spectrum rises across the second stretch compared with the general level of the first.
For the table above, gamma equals 3.60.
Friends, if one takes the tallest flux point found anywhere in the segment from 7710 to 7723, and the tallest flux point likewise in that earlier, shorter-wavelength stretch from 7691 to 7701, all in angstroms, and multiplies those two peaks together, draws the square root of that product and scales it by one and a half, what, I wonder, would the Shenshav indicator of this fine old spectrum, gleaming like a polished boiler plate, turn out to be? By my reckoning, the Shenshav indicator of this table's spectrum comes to 30.6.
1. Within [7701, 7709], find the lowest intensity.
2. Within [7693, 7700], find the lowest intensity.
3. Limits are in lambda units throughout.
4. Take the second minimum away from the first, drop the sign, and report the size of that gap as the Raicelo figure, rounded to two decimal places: 0.20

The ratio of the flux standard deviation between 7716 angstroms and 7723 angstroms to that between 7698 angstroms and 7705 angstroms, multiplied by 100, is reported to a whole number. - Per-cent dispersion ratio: 81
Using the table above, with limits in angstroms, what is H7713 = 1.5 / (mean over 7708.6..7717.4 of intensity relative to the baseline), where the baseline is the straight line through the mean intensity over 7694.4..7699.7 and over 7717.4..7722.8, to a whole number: -3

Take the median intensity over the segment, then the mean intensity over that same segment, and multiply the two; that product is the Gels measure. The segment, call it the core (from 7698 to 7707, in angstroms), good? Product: 391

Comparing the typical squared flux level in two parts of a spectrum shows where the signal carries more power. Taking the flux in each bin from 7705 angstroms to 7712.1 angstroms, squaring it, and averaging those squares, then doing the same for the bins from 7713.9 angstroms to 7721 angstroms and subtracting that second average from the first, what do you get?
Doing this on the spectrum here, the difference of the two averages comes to -5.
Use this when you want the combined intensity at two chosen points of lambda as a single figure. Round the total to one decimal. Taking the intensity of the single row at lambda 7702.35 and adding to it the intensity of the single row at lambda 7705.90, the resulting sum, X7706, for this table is 39.5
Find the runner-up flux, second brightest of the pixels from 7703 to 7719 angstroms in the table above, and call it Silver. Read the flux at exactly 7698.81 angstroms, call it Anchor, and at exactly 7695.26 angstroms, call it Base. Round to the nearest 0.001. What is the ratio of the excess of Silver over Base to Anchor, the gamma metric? 0.041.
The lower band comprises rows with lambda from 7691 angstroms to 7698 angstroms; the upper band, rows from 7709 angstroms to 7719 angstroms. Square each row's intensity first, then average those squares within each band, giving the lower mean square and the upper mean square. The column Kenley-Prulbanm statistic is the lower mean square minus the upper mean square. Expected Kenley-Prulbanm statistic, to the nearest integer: -2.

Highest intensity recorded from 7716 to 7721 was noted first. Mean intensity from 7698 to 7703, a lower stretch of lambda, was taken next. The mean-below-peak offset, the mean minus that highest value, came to -1.2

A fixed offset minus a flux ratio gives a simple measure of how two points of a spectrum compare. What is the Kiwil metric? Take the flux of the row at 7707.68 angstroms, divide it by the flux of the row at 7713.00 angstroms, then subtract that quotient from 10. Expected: 9.00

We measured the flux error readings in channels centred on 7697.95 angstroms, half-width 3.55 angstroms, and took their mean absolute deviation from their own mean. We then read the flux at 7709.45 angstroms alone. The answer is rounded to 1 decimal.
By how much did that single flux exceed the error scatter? 19.5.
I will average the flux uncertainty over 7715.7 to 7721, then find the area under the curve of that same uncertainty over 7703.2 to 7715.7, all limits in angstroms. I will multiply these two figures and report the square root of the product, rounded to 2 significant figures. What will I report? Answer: 1.3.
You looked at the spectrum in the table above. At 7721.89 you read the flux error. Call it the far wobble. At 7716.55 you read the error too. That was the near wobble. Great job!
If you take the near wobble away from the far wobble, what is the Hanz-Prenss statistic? -0.060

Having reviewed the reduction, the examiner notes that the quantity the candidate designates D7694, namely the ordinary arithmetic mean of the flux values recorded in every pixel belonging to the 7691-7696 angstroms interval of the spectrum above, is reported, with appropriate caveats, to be 19.7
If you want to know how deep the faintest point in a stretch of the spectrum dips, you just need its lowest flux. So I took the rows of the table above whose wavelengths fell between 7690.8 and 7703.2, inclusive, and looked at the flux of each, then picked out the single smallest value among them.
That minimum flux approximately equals 18.7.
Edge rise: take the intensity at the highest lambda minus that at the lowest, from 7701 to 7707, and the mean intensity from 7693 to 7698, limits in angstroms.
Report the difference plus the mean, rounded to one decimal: 19.7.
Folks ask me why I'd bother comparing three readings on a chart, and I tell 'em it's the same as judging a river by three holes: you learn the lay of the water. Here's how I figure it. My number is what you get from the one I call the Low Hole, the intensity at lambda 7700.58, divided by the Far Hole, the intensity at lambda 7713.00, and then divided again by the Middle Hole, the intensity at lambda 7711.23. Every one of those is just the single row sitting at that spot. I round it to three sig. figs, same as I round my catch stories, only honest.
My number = 0.0464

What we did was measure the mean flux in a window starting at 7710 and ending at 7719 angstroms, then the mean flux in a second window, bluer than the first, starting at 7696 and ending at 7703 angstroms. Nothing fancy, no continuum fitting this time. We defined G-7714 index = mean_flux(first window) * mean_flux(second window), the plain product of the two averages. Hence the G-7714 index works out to 389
